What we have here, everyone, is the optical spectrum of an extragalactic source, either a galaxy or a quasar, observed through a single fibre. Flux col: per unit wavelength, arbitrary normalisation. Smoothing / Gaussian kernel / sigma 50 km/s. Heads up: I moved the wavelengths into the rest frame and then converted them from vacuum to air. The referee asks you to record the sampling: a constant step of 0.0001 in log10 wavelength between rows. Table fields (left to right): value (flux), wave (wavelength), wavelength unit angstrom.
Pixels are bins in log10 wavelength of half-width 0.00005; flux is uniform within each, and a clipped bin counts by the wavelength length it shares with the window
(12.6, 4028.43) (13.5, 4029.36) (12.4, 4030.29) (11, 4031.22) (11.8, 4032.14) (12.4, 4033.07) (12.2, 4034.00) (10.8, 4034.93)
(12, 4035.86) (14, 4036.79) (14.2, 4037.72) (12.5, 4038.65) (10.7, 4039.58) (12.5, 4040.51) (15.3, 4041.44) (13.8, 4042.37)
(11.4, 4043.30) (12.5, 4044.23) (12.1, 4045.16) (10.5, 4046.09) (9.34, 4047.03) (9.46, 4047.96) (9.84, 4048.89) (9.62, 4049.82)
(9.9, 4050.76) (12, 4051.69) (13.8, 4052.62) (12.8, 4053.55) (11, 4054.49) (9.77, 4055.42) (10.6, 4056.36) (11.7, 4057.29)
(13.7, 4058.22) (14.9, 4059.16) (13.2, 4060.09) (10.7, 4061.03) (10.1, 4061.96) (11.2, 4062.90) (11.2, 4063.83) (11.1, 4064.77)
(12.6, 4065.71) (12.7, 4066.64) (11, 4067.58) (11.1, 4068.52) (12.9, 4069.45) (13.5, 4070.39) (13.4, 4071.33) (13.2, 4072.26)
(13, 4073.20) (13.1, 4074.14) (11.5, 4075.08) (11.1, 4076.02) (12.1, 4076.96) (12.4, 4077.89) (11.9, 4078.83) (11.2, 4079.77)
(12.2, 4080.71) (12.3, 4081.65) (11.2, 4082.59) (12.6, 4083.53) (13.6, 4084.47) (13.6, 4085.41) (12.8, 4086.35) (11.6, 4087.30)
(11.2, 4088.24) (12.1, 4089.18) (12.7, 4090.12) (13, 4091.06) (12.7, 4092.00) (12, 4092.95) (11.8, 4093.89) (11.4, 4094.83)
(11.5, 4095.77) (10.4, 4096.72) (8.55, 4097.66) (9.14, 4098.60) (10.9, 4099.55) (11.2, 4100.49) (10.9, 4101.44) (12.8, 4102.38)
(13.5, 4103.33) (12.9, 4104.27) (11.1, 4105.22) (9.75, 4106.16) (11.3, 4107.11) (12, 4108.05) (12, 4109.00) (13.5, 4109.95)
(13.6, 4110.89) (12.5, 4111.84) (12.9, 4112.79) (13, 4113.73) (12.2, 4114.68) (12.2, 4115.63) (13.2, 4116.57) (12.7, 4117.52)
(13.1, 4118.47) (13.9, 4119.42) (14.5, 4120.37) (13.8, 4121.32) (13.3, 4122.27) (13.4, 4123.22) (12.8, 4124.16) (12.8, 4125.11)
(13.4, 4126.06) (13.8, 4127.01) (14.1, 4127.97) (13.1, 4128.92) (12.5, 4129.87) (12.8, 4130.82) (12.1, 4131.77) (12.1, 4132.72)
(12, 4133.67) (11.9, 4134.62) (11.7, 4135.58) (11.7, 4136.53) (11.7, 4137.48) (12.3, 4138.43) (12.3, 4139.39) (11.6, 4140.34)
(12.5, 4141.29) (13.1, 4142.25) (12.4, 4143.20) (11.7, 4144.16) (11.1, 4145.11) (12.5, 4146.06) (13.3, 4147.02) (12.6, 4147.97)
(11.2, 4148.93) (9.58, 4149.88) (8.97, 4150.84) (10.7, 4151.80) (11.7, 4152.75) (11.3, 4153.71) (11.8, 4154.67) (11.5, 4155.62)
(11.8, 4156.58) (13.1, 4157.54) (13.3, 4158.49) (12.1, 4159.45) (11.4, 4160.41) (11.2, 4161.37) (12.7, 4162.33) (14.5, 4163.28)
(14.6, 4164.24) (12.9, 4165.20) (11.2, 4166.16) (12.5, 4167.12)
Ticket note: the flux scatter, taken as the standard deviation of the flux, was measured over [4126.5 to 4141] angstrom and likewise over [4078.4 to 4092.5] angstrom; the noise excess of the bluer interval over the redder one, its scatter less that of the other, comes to 0.03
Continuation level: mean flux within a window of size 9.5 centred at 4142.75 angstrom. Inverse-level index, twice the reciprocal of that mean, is 0.1629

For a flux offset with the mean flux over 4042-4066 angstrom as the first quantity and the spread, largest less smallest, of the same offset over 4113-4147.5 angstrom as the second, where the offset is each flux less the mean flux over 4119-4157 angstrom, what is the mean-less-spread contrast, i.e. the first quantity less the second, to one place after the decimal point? -4.2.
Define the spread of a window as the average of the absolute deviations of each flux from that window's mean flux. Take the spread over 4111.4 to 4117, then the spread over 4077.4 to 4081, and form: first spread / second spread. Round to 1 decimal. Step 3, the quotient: 1.0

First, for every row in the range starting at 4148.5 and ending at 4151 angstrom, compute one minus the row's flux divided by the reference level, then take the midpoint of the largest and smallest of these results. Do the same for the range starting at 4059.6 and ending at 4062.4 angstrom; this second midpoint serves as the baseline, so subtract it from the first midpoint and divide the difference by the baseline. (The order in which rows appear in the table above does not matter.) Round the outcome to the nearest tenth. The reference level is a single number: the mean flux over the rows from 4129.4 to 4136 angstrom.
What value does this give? 3.1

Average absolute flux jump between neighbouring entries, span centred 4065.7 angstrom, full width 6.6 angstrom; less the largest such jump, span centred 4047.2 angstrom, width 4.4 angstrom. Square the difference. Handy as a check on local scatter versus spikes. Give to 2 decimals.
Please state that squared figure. 1.03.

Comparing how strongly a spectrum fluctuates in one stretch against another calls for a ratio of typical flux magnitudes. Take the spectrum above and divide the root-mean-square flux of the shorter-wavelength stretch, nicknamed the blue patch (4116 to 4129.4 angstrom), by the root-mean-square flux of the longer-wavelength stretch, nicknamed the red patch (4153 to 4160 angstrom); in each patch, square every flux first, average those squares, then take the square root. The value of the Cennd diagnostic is 1.11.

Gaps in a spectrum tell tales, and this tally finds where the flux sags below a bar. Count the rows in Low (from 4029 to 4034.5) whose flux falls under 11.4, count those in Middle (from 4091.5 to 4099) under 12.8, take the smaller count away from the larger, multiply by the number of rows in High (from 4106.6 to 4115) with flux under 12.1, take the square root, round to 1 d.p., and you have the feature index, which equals 4.6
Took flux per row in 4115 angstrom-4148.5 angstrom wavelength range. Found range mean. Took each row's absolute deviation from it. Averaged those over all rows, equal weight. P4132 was 0.65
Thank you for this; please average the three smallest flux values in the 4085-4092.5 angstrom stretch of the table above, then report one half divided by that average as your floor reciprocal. 0.043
